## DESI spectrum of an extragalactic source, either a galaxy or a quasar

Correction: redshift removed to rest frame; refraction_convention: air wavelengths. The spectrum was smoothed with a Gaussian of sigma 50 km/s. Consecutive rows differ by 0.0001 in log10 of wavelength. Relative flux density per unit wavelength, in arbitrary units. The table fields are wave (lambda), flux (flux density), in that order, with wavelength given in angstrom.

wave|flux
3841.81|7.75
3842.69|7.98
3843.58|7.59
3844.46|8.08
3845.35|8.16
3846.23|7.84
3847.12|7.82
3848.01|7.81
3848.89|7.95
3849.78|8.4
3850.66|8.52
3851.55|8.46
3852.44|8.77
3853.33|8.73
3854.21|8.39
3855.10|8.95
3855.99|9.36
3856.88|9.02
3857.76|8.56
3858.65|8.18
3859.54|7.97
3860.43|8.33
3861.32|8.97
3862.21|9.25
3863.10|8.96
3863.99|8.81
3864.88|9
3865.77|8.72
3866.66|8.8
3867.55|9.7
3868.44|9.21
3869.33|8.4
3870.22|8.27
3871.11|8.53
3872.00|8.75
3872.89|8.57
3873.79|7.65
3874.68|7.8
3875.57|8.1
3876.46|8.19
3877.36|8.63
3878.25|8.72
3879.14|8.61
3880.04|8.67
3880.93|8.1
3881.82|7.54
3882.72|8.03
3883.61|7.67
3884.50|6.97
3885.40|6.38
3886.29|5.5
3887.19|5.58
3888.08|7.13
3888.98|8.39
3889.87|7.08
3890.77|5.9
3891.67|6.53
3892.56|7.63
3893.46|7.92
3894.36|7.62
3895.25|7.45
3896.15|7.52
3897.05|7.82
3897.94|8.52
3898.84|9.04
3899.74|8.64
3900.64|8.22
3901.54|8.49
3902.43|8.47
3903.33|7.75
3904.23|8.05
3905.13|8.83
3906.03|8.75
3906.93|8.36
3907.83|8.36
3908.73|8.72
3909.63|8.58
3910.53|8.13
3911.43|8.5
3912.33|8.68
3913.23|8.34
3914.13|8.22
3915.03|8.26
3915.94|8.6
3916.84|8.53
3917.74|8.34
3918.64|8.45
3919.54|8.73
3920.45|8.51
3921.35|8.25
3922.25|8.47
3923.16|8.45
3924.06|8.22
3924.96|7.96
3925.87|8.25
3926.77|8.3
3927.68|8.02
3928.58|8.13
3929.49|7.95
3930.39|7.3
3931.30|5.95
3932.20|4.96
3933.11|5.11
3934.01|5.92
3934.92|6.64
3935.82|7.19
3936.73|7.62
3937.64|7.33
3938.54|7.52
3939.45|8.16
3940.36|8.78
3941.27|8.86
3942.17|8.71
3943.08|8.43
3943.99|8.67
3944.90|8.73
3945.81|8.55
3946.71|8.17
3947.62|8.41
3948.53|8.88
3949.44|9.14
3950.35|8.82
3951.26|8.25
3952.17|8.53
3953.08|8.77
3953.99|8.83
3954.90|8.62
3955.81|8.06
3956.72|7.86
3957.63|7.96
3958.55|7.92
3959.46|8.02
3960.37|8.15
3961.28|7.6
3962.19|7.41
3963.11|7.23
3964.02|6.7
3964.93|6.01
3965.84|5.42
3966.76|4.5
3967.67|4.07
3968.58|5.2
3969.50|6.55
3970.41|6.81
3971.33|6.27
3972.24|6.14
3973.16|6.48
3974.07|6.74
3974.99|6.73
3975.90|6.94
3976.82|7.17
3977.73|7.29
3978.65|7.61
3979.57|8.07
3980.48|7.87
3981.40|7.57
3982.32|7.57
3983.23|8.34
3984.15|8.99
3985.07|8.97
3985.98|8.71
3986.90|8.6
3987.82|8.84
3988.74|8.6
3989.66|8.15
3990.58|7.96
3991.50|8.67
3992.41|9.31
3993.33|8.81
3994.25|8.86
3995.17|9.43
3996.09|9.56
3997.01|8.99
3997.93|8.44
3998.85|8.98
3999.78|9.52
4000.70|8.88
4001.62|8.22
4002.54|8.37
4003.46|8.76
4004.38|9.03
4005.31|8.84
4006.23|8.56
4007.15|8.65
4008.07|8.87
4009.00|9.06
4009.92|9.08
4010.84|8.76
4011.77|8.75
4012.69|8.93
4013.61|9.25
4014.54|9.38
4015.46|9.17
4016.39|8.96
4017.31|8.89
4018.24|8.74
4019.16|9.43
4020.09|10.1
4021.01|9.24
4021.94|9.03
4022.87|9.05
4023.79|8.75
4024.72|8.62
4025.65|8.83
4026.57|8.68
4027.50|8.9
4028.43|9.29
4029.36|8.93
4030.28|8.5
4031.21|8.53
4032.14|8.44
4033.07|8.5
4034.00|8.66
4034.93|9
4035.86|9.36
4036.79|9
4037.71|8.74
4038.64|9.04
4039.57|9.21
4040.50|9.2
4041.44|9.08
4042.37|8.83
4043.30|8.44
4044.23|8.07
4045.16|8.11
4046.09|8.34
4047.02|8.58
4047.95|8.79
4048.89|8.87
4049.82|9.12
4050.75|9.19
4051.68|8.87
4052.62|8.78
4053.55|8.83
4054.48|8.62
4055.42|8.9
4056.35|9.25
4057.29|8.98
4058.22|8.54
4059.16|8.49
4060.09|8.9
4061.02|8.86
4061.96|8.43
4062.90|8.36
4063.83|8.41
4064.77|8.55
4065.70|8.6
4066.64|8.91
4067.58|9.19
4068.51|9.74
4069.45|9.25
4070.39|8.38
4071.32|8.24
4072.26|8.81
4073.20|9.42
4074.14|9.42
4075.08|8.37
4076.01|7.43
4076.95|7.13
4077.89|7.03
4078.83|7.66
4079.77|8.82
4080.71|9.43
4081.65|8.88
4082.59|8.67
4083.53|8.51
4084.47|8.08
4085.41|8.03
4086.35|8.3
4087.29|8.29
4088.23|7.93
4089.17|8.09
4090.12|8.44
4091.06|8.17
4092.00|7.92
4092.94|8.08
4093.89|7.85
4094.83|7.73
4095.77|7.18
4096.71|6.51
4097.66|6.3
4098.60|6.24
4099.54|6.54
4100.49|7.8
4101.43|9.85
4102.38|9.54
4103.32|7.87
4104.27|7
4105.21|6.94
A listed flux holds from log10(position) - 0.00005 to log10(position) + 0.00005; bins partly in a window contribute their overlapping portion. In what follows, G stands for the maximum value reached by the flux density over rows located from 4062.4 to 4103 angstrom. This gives 9.85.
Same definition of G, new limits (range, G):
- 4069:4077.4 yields 9.42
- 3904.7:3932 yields 8.83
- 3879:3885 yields 8.67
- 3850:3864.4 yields 9.36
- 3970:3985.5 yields 8.99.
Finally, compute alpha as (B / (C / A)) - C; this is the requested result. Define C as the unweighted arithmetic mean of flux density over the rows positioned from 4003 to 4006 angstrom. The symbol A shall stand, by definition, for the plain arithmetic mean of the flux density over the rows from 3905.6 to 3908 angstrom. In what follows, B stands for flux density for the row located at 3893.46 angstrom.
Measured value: -1.3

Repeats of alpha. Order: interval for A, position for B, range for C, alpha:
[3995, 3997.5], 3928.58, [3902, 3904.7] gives 1.3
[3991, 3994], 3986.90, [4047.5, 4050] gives -0.3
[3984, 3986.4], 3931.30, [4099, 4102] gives -1.5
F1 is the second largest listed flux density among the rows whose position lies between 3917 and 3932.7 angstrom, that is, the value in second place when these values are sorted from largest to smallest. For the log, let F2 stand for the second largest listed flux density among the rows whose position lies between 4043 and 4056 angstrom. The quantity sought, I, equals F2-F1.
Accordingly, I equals 0.6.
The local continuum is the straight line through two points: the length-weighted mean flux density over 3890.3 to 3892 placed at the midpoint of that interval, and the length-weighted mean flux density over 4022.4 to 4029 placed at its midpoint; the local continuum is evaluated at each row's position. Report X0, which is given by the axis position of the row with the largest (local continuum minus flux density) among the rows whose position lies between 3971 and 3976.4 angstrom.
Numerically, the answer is 3972.24 angstrom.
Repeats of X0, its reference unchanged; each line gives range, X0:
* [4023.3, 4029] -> 4024.72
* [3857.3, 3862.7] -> 3859.54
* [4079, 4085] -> 4084.47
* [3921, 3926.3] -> 3924.96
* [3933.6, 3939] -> 3934.01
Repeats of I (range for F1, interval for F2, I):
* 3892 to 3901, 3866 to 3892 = 0.6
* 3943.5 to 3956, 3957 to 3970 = -0.9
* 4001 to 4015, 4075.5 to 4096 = -0.4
